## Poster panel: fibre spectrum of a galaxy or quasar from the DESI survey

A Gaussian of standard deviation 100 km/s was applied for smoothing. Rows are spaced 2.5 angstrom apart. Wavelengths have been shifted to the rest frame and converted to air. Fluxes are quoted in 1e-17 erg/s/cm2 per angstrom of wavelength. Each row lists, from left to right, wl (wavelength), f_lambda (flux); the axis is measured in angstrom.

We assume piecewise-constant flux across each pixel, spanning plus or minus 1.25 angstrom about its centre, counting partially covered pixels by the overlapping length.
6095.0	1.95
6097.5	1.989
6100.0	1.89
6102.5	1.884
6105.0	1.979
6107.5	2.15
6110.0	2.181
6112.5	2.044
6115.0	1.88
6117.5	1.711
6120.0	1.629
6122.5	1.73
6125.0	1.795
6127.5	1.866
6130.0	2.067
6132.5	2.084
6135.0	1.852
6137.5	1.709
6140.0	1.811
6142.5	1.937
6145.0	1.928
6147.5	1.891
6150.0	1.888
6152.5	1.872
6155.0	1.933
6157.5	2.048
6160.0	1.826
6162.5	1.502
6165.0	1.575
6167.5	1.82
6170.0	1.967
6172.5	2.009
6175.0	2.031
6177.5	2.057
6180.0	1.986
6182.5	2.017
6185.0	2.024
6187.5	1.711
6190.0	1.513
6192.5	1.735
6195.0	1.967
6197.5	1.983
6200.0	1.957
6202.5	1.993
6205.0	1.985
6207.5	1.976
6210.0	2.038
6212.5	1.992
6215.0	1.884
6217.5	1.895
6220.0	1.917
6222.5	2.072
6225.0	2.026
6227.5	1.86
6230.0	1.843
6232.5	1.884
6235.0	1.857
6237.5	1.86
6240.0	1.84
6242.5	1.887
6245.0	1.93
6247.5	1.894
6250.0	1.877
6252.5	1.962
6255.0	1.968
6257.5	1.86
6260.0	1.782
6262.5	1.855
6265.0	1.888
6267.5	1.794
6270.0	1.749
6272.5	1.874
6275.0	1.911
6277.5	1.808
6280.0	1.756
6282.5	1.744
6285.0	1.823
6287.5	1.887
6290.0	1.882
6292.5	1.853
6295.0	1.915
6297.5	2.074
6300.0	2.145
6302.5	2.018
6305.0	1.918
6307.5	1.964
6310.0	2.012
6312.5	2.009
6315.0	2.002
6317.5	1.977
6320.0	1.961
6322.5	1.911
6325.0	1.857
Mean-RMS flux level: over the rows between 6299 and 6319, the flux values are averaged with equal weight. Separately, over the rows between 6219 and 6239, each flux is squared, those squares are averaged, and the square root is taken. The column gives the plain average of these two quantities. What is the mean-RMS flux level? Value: 1.96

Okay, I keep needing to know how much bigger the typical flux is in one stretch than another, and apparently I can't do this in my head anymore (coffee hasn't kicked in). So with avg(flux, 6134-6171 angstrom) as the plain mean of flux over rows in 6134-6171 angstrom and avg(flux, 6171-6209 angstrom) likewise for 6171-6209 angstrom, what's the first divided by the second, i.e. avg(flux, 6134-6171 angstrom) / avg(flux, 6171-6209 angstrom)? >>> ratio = 0.95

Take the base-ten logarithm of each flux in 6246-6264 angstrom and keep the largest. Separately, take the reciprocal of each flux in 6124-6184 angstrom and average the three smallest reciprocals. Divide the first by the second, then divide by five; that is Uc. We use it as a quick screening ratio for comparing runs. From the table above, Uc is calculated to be 0.122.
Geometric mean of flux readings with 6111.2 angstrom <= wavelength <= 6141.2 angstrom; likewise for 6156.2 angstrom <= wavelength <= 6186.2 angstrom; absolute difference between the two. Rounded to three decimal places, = 0.053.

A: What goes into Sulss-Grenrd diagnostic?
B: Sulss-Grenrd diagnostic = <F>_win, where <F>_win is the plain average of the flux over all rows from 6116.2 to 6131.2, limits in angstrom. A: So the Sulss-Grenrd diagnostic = 1.80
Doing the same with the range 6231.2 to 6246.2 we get 1.88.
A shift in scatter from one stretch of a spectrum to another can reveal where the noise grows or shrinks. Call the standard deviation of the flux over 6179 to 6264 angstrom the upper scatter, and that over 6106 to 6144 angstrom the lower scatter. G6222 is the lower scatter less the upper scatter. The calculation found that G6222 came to 0.06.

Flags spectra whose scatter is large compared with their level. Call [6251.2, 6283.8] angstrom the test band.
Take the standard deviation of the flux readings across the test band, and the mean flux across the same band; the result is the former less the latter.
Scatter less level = -1.77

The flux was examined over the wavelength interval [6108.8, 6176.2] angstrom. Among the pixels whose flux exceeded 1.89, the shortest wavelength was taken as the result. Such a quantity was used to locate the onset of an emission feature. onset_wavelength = 6110.0 angstrom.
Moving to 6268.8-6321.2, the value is 6275.0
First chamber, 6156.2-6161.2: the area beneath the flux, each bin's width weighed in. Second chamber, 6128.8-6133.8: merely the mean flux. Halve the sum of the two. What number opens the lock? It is 5.88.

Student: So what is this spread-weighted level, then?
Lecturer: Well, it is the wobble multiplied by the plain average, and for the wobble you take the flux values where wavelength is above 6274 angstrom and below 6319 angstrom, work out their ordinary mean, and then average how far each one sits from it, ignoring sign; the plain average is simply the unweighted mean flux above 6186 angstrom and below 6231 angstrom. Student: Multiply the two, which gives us 0.17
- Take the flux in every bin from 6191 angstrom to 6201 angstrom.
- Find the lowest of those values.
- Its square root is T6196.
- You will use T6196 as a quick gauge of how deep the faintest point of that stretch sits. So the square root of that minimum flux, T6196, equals 1.32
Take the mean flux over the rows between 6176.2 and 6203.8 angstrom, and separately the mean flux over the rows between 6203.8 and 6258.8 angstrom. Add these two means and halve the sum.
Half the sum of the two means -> 1.91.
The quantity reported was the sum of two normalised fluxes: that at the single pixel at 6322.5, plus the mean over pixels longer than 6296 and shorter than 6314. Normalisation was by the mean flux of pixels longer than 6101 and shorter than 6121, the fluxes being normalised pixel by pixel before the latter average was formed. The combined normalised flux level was 2.03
